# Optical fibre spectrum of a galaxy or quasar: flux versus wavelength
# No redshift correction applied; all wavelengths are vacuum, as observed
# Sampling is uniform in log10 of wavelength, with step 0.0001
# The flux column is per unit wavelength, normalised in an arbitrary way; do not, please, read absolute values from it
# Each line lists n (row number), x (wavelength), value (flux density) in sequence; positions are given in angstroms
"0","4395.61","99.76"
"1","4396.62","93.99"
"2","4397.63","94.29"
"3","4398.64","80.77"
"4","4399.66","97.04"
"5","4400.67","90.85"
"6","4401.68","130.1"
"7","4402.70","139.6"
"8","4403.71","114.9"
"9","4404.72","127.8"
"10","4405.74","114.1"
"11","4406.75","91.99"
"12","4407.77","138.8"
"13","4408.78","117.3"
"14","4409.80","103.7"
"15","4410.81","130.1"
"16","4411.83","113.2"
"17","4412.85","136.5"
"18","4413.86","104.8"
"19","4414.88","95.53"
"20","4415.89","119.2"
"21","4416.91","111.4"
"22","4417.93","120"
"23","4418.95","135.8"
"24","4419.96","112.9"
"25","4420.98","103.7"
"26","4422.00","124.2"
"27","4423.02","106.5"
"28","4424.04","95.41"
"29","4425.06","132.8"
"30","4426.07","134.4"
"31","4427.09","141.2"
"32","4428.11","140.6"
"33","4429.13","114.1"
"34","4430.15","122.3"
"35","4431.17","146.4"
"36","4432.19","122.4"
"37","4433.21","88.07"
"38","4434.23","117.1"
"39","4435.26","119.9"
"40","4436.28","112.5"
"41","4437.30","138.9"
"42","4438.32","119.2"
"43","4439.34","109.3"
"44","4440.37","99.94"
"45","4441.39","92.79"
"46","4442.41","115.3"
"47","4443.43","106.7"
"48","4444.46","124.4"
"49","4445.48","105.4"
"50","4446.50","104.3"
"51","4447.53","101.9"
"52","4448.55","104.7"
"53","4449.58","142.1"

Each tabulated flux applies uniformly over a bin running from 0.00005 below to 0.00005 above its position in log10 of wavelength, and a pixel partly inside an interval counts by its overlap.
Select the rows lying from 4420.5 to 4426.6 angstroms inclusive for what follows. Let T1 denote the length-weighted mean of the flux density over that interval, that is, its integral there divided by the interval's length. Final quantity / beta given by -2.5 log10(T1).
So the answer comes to -5.16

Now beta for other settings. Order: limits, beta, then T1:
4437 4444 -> -5.11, 111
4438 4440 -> -5.13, 112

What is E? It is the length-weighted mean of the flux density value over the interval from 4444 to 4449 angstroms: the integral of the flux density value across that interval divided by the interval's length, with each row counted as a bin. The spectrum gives 108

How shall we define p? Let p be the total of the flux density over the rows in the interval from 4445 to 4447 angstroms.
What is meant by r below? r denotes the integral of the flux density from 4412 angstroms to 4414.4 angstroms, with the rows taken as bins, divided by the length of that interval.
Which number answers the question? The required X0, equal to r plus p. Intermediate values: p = 210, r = 119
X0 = 329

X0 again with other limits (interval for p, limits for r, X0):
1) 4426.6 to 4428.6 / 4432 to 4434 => 386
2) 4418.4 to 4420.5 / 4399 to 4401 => 342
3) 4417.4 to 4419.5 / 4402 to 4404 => 384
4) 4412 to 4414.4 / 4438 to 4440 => 354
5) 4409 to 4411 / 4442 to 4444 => 345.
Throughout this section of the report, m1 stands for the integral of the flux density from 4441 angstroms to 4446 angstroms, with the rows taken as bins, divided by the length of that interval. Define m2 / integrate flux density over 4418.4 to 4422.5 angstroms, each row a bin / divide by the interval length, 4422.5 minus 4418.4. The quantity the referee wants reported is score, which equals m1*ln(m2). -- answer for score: 523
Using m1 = 109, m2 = 119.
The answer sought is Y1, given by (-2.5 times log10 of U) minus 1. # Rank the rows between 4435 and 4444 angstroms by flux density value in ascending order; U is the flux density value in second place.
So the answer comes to -6.00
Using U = 99.94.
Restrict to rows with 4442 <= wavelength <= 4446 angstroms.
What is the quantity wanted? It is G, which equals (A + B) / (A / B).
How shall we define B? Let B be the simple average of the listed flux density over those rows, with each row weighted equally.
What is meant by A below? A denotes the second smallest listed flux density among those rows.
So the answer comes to 233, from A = 106.7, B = 113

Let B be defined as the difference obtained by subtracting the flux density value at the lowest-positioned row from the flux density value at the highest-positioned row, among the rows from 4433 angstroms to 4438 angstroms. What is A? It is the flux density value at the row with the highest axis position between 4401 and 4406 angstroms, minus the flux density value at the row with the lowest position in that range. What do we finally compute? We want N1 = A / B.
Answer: 0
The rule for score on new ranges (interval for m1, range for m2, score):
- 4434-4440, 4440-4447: 556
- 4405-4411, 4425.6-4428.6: 571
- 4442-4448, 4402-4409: 526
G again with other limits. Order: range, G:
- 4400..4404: 242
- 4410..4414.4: 251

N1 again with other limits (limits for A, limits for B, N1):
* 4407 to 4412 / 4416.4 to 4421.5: 3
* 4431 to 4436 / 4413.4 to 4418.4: -2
